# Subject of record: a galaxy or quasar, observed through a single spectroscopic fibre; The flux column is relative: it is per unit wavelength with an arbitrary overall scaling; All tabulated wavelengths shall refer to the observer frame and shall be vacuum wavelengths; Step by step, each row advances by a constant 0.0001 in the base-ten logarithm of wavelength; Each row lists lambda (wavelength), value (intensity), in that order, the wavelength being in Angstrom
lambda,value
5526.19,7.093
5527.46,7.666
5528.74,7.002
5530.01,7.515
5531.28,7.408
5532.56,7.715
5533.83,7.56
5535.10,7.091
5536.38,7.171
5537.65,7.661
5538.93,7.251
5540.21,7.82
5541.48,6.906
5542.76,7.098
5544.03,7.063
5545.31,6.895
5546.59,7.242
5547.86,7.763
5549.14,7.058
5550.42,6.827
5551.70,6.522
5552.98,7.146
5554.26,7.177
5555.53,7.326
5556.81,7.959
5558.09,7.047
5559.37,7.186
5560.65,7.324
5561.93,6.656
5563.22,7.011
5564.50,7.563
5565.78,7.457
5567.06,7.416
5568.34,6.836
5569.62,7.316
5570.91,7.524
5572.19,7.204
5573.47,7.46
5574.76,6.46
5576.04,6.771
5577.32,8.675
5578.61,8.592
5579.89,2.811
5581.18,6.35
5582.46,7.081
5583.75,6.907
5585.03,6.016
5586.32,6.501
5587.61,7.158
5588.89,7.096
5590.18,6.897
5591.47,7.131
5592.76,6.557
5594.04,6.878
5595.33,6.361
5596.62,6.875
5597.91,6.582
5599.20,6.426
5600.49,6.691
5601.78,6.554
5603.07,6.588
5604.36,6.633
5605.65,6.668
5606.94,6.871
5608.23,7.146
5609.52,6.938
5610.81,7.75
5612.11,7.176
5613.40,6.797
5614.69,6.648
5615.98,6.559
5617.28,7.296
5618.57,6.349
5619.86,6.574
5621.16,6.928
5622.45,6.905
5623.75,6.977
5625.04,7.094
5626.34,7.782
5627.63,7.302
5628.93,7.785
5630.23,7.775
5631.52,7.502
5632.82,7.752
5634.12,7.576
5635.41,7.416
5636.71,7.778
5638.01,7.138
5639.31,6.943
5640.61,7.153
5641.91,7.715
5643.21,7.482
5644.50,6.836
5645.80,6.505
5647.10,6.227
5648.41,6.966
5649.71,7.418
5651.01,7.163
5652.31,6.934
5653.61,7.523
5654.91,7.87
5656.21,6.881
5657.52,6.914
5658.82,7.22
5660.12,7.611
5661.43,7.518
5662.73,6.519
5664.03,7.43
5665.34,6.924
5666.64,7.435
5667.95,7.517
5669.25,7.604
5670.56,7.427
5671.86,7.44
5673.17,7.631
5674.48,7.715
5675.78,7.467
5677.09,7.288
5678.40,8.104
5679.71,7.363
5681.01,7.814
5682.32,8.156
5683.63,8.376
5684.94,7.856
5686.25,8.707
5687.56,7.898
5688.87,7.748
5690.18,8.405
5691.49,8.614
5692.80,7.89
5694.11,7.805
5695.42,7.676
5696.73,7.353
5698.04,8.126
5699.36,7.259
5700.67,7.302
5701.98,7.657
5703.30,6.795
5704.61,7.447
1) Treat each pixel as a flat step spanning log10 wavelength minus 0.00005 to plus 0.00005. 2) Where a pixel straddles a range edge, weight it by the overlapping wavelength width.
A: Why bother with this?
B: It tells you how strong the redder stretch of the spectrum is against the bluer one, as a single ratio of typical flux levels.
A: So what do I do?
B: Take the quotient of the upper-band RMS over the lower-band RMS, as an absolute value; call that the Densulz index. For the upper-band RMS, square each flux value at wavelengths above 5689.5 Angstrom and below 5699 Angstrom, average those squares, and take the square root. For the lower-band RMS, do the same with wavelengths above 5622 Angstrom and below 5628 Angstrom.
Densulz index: 1.11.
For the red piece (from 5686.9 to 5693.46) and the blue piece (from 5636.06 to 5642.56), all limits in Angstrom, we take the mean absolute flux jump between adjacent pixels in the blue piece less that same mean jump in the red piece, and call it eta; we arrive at -0.03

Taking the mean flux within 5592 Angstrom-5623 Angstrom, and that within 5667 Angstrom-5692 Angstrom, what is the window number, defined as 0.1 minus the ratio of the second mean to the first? -1.06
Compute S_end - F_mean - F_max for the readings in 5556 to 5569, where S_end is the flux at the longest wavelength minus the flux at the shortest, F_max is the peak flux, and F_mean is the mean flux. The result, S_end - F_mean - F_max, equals -16.3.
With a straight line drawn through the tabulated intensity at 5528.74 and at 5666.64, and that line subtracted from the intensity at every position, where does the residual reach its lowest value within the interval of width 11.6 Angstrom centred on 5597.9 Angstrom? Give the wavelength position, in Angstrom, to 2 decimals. 5595.33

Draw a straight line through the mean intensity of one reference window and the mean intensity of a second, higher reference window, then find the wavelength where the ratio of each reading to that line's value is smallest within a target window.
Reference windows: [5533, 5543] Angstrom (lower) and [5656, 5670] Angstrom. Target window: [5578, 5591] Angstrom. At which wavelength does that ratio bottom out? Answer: 5579.89 Angstrom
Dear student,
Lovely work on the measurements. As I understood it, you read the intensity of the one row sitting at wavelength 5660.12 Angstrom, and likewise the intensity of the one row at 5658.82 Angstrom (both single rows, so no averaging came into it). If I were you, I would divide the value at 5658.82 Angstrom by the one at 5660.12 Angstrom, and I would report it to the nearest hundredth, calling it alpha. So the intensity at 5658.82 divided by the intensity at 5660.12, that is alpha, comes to 0.95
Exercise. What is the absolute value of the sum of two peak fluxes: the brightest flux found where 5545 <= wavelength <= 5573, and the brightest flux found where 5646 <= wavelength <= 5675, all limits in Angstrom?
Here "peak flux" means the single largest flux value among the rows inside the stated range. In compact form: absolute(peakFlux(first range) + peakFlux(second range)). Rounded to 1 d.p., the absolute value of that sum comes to 15.8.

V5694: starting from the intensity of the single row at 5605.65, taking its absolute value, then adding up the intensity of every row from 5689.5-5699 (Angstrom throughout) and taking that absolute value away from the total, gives 49.2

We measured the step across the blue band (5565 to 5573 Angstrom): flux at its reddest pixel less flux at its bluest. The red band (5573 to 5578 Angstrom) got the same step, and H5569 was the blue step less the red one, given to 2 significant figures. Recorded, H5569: -1.5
